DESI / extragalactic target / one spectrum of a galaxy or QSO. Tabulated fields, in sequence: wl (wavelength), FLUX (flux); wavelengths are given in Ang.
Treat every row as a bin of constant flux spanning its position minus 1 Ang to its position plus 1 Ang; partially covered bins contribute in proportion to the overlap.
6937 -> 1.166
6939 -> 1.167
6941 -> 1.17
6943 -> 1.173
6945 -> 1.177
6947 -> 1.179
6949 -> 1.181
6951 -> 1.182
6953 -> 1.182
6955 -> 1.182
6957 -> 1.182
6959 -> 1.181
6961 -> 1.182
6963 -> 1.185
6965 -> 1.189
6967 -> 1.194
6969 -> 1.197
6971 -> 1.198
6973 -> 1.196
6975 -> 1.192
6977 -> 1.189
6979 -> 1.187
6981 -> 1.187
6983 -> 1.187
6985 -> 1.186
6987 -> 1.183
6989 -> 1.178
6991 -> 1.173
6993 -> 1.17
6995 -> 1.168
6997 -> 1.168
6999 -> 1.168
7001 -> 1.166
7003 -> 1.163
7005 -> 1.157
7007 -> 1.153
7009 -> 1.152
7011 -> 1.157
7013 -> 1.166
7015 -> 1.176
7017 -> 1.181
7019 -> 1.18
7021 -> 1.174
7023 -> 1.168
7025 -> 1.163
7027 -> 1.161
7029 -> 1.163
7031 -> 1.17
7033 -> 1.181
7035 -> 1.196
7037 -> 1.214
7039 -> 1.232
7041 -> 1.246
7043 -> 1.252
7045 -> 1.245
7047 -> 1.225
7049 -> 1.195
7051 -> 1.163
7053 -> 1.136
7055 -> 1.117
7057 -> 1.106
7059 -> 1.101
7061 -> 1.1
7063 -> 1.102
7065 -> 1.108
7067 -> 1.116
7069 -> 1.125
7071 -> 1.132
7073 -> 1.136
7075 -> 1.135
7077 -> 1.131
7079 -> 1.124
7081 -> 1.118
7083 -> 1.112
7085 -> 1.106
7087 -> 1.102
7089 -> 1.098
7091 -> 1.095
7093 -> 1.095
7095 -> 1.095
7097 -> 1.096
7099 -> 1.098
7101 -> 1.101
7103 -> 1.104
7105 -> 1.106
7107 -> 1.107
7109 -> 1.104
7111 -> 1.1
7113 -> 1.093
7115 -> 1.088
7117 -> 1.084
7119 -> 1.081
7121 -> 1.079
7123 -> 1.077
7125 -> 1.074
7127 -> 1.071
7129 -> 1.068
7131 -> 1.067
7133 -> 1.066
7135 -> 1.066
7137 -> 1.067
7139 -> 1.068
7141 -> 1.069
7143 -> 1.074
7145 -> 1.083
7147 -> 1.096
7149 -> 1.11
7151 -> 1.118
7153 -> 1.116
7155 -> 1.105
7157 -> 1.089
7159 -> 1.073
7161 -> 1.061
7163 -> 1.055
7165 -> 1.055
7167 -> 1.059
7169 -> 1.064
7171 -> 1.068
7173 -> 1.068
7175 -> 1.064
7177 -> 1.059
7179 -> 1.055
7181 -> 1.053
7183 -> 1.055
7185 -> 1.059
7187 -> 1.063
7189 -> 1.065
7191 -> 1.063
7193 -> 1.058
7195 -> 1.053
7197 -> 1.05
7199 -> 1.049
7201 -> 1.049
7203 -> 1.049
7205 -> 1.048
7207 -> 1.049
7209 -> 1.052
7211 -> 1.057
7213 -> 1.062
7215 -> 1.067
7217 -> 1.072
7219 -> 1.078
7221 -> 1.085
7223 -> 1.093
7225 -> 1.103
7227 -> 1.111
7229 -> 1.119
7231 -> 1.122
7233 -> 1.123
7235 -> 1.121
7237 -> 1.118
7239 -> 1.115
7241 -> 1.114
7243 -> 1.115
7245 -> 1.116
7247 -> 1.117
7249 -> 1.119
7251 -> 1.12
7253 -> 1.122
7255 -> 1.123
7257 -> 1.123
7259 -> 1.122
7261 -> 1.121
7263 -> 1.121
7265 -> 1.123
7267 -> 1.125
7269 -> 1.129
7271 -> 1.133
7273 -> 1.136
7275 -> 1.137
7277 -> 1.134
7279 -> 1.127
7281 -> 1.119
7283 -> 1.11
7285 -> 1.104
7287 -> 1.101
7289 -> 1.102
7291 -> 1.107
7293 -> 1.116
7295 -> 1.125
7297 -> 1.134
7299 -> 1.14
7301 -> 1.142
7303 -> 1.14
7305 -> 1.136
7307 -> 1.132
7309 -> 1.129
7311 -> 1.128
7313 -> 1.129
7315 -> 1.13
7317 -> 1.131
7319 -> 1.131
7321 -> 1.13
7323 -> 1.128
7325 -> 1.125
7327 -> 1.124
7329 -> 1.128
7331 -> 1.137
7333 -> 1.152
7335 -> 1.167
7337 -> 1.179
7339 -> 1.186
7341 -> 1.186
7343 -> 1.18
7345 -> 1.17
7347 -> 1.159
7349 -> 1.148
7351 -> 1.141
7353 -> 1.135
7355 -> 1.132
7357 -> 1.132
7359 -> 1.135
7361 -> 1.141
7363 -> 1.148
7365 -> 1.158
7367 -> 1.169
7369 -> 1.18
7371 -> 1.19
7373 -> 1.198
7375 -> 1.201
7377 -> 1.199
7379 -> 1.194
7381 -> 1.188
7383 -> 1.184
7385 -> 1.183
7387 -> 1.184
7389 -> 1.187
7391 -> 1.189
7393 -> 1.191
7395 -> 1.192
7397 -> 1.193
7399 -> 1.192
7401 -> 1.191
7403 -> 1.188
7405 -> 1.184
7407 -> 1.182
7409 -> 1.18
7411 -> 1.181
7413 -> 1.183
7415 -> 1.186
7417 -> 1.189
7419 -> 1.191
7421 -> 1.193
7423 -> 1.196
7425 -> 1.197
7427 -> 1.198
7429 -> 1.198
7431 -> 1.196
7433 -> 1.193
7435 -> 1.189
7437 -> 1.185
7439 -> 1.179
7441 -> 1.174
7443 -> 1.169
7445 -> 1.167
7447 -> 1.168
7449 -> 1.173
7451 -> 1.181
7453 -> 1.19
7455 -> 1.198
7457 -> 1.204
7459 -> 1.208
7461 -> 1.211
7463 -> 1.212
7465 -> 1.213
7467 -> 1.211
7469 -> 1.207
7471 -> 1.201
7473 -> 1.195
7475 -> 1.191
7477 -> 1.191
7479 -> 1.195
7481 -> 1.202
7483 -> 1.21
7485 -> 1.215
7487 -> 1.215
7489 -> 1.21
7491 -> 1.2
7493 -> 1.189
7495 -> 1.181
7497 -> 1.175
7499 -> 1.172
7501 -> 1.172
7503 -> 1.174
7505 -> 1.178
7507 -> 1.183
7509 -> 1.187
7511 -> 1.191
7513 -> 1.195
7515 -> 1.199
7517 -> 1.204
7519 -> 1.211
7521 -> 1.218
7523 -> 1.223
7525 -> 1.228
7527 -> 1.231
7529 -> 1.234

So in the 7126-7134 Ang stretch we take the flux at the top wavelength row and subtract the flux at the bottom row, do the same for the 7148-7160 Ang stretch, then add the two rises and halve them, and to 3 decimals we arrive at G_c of -0.021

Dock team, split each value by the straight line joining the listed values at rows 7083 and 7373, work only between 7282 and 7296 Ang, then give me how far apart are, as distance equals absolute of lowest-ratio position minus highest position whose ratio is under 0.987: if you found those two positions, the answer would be 8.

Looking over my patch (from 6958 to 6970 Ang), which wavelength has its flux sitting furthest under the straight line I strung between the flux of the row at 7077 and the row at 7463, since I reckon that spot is 6959 Ang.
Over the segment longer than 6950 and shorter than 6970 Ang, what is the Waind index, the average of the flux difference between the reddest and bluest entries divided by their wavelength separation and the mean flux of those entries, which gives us 0.593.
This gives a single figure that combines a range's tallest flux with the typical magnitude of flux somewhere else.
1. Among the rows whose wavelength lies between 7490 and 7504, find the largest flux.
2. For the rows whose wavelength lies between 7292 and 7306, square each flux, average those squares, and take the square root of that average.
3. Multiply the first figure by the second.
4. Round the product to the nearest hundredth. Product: 1.36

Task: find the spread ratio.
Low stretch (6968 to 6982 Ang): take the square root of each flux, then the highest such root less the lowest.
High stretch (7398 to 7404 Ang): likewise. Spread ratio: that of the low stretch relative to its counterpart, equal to 2.7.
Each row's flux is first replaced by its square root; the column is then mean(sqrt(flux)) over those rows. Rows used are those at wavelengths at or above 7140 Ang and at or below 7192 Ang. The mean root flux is 1.04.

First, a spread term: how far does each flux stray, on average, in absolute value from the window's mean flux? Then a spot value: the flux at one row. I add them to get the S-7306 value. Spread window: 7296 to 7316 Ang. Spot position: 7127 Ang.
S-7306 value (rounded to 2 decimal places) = 1.08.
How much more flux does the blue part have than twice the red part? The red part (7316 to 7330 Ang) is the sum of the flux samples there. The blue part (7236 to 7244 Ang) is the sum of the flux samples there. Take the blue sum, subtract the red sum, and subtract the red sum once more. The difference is -11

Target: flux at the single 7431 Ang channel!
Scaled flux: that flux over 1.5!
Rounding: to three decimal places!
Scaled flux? 0.797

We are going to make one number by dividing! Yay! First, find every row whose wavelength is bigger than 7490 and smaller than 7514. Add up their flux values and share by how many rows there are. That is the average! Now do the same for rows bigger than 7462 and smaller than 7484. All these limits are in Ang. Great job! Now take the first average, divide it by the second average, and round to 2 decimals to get 0.98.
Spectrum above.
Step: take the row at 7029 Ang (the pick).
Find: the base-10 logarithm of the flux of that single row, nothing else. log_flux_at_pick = 0.066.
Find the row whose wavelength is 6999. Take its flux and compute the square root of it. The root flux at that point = 1.08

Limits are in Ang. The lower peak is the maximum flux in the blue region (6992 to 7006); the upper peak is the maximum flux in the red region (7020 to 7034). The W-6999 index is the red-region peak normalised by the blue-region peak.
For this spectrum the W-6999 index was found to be 1.01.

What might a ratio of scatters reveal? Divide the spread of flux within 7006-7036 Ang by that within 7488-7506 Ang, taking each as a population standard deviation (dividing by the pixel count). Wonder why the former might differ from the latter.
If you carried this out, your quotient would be 0.91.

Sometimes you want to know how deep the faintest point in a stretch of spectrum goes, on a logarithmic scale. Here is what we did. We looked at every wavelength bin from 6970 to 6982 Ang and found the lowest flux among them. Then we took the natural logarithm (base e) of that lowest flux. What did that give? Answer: 0.17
